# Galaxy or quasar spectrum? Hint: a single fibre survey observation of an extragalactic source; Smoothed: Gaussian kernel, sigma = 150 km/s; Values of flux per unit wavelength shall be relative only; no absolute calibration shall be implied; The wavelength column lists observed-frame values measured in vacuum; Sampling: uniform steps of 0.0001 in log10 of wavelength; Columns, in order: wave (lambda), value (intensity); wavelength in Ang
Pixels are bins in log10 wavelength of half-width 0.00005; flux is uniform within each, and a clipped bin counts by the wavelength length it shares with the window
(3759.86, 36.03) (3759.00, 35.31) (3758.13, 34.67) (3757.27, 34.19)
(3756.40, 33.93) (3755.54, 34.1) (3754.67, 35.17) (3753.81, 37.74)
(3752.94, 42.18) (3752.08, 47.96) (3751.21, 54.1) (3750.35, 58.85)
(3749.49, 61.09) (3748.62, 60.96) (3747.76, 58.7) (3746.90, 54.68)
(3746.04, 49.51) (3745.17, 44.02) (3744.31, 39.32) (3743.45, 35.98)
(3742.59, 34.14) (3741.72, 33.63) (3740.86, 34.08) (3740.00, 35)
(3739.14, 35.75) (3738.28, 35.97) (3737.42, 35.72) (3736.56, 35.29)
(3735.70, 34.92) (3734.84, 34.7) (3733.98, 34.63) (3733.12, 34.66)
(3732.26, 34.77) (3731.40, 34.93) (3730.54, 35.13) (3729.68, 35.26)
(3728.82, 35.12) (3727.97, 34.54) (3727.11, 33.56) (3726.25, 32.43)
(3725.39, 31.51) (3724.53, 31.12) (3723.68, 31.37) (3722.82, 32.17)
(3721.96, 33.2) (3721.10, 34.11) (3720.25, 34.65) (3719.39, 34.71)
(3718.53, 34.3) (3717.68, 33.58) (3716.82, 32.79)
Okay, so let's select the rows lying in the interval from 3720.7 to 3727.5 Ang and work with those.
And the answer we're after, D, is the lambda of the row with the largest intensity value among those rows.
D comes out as 3721.10 Ang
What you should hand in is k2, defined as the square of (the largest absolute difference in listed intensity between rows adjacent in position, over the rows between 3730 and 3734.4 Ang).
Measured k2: 0.0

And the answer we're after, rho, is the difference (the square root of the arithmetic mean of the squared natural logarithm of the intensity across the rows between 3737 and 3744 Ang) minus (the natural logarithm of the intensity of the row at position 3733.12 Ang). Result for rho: 0.0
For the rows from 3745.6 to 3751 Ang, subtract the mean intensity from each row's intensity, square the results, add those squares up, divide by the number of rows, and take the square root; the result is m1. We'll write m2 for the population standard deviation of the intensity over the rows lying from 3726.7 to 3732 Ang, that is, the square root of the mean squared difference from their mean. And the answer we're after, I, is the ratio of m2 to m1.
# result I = 0.1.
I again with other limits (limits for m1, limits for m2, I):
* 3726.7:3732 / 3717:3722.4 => 0.9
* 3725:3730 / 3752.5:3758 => 2.1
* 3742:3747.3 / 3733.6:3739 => 0.1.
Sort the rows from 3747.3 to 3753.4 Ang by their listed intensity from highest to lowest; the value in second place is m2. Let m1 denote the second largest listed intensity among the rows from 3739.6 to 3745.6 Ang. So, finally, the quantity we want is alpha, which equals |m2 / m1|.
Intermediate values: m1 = 39.32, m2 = 60.96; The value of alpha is 1.55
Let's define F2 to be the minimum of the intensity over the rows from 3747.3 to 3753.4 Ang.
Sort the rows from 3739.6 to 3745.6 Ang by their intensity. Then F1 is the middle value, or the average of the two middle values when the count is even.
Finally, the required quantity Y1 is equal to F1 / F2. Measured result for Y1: 0.83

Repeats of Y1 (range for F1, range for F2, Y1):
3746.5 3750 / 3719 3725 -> 1.92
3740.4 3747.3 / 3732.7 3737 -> 1.09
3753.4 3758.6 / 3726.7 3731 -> 1.03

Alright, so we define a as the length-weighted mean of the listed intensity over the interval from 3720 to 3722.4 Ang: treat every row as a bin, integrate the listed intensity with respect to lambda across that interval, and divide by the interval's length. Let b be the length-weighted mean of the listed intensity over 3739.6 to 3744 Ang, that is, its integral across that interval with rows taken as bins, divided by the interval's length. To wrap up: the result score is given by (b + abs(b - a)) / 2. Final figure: 17.7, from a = 33.9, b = 34.7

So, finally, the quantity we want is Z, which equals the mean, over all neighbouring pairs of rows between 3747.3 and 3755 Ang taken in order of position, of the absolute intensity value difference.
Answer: 3.5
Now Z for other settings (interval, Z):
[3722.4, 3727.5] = 0.7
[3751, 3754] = 5.5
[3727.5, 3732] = 0.3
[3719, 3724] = 0.7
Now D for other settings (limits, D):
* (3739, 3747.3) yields 3746.90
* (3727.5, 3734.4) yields 3729.68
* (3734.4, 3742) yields 3738.28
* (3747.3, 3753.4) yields 3749.49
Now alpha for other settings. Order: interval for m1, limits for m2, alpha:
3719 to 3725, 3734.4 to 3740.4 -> 1.03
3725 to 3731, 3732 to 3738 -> 1.00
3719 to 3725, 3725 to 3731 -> 1.01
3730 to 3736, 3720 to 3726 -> 0.98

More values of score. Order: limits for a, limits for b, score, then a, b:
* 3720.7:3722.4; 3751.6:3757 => 21.7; 33.5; 38.4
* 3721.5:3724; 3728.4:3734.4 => 18.8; 32.2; 34.9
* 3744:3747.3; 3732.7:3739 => 23.5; 47.0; 35.2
